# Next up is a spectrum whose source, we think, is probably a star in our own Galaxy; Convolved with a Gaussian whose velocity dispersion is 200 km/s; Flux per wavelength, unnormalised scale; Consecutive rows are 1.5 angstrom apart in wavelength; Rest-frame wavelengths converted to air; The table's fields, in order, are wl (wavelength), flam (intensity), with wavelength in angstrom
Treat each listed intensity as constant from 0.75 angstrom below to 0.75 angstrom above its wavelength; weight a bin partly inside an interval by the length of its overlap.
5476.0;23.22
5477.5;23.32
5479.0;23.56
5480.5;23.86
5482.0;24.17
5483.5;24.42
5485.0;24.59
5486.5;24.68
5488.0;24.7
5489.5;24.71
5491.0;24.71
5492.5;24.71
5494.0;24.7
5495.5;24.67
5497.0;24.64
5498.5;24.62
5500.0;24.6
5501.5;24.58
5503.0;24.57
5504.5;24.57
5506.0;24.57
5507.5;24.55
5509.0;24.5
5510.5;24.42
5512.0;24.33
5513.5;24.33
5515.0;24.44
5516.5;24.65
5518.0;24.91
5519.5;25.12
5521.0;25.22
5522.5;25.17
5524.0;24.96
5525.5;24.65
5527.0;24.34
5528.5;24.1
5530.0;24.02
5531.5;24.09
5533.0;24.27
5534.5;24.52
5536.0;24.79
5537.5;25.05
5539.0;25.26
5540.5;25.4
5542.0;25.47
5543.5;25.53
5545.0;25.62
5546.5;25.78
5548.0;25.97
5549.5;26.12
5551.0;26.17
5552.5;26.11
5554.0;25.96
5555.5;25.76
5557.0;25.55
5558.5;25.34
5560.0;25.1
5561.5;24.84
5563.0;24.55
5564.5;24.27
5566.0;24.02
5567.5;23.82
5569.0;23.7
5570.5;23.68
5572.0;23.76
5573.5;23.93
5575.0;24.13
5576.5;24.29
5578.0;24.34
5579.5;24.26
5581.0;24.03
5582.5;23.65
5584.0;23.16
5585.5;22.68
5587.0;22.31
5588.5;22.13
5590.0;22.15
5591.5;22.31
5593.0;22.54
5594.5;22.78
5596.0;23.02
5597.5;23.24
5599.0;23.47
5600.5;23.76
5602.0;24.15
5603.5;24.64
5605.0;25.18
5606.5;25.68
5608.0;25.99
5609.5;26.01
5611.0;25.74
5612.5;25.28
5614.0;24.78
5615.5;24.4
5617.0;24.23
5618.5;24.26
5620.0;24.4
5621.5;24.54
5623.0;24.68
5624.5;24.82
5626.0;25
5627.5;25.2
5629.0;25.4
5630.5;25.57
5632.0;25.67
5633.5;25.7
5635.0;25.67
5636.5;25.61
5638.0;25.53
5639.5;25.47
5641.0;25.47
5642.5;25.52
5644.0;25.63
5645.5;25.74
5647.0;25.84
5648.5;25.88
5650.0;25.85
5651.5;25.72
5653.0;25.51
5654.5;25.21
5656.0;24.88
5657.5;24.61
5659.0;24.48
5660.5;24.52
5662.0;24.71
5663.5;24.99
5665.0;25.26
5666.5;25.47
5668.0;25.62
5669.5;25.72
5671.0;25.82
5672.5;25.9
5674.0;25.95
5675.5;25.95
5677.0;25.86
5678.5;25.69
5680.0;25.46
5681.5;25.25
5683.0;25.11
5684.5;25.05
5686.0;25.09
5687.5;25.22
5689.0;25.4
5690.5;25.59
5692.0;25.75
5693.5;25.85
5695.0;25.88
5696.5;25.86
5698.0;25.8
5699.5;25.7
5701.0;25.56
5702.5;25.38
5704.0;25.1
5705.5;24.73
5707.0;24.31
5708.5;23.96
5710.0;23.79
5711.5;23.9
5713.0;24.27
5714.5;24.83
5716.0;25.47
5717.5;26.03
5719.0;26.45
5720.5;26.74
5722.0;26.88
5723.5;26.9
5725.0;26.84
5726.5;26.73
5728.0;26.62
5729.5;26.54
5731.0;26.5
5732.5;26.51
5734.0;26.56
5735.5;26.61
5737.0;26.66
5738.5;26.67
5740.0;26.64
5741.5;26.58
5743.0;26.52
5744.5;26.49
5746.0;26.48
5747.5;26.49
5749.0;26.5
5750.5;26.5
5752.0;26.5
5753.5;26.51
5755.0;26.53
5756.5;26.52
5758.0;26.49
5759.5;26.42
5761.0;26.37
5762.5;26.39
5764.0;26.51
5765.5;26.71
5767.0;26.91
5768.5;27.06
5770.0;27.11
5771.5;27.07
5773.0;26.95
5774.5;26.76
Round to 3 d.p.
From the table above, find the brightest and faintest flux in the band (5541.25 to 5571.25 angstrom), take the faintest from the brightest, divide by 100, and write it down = 0.025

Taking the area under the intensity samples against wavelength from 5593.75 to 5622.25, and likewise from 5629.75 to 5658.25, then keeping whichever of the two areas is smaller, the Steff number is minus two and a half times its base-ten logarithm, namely -7.110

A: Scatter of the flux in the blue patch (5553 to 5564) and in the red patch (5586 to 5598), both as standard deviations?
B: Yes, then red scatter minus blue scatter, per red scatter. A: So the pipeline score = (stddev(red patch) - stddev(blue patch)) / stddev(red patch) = 0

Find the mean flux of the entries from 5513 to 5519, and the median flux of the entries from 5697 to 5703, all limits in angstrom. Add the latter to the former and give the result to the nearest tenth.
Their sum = 50.2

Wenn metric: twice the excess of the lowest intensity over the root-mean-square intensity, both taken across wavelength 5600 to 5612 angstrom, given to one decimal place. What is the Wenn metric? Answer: -2.8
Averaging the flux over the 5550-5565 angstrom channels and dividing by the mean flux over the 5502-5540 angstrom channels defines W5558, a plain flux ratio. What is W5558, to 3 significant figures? 1.03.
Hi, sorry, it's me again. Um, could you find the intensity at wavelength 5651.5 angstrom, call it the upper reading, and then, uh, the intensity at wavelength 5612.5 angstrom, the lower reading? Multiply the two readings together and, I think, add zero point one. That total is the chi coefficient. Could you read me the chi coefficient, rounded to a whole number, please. 650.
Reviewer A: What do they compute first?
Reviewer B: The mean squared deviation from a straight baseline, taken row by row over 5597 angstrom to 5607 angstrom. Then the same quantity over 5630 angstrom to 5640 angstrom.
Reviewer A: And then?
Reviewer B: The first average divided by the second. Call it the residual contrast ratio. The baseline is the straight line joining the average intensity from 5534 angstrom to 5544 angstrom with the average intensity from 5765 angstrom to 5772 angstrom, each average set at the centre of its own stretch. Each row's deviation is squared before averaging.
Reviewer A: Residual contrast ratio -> 24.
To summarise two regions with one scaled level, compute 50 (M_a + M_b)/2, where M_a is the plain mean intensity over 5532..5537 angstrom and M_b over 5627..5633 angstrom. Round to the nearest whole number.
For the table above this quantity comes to 1250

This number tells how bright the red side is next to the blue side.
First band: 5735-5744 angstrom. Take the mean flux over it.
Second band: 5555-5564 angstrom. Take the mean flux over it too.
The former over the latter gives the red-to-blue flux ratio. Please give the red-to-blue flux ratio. 1.06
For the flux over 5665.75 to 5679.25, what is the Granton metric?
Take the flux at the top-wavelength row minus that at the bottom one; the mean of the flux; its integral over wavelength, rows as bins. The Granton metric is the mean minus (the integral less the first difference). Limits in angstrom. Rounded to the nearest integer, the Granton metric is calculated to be -322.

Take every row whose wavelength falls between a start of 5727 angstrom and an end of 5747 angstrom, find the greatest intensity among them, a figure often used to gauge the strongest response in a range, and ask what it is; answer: 26.67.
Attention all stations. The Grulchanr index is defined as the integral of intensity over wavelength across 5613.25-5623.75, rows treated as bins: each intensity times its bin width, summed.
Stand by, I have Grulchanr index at 257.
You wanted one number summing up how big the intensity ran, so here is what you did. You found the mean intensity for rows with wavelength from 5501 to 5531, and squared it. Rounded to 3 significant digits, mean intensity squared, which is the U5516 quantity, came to 605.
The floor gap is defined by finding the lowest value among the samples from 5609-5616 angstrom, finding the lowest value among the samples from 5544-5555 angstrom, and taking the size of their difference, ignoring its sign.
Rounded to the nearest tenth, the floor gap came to 1.2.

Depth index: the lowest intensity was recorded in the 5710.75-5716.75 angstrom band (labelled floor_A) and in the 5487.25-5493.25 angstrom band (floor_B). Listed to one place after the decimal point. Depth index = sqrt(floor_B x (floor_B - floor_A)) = 4.4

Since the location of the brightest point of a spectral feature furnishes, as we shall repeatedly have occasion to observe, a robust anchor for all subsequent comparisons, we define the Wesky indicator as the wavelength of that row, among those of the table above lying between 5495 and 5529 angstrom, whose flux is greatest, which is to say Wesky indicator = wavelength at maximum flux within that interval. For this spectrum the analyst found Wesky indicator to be 5521.0 angstrom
